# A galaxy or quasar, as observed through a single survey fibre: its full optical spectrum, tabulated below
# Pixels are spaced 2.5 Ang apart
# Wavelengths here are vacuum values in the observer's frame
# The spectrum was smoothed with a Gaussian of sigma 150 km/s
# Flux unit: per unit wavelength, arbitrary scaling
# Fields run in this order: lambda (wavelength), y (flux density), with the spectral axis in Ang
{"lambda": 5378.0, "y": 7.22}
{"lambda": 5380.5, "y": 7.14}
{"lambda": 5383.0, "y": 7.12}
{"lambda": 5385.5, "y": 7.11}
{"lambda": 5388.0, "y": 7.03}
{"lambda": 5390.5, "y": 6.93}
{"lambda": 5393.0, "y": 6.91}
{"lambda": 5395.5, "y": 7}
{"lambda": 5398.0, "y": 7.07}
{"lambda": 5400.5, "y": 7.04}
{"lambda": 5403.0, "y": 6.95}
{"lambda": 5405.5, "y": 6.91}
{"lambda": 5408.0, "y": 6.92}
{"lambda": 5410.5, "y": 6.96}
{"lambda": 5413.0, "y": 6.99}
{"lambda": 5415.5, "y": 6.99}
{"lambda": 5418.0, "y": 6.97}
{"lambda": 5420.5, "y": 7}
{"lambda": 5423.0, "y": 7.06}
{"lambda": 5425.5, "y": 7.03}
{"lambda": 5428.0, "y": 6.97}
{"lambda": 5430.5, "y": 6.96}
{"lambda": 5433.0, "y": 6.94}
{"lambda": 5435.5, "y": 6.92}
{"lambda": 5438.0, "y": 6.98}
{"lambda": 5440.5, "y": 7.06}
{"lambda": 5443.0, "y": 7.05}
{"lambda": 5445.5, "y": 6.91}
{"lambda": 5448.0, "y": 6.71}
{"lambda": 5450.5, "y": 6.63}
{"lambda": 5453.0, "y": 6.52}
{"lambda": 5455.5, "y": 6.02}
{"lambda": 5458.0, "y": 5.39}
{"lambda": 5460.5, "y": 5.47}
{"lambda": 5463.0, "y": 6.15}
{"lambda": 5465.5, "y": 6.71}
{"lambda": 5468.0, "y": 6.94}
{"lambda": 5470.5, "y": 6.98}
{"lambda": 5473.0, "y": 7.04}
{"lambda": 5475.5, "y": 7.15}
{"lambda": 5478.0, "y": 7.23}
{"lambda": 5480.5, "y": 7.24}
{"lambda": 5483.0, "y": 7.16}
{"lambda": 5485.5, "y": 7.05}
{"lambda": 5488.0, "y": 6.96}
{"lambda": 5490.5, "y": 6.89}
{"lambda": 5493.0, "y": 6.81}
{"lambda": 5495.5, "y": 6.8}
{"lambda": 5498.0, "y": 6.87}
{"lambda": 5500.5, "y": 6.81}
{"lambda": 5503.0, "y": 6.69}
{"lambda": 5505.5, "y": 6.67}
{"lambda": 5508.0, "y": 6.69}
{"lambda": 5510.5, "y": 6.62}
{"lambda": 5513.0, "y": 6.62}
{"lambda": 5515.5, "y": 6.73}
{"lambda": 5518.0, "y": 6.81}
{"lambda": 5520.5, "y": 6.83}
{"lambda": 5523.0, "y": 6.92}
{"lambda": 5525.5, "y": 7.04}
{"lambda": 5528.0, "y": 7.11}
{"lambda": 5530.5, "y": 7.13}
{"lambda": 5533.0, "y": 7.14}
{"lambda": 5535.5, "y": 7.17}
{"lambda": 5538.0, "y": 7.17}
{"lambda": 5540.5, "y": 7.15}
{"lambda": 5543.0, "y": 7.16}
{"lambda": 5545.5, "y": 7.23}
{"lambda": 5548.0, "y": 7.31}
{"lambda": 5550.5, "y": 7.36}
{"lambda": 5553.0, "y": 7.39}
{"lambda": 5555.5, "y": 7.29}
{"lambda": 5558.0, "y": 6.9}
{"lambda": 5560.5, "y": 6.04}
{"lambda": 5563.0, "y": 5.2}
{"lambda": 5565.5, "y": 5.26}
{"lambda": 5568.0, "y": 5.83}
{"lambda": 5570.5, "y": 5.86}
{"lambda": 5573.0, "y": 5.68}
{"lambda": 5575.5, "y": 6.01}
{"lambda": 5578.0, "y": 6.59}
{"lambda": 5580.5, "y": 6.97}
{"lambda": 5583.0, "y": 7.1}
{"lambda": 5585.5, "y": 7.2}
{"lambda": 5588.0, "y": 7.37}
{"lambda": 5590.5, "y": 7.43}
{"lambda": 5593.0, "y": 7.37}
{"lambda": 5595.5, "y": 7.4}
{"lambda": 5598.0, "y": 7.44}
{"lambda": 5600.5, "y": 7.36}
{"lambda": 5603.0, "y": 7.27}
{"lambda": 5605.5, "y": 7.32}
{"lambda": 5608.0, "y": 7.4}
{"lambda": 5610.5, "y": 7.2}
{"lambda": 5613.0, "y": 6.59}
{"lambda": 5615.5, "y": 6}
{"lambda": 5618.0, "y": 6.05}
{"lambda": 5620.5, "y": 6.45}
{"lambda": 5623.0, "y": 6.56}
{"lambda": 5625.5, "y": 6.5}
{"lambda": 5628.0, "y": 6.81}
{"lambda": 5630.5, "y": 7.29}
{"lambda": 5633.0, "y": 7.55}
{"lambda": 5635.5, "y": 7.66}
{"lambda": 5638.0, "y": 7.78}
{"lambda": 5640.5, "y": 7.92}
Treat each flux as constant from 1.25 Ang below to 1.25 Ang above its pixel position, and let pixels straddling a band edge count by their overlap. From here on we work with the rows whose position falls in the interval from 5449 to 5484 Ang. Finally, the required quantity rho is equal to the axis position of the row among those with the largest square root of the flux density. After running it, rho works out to 5480.5 Ang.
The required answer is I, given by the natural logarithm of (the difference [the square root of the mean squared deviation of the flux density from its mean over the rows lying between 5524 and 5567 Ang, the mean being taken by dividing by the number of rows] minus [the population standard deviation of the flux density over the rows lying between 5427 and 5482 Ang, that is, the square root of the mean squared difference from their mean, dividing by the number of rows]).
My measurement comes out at -1.8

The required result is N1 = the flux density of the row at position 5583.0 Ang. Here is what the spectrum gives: 7.1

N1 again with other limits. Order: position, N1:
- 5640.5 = 7.92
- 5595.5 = 7.4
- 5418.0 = 6.97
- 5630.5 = 7.29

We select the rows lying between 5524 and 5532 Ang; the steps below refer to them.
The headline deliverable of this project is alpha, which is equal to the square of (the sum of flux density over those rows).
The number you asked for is 453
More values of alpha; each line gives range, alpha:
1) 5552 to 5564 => 1077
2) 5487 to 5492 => 192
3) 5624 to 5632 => 424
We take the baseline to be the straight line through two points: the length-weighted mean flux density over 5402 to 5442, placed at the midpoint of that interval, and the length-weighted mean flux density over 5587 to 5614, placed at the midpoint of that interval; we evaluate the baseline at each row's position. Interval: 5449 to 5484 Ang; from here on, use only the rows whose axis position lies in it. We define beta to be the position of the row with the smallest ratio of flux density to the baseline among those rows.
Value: 5458.0 Ang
